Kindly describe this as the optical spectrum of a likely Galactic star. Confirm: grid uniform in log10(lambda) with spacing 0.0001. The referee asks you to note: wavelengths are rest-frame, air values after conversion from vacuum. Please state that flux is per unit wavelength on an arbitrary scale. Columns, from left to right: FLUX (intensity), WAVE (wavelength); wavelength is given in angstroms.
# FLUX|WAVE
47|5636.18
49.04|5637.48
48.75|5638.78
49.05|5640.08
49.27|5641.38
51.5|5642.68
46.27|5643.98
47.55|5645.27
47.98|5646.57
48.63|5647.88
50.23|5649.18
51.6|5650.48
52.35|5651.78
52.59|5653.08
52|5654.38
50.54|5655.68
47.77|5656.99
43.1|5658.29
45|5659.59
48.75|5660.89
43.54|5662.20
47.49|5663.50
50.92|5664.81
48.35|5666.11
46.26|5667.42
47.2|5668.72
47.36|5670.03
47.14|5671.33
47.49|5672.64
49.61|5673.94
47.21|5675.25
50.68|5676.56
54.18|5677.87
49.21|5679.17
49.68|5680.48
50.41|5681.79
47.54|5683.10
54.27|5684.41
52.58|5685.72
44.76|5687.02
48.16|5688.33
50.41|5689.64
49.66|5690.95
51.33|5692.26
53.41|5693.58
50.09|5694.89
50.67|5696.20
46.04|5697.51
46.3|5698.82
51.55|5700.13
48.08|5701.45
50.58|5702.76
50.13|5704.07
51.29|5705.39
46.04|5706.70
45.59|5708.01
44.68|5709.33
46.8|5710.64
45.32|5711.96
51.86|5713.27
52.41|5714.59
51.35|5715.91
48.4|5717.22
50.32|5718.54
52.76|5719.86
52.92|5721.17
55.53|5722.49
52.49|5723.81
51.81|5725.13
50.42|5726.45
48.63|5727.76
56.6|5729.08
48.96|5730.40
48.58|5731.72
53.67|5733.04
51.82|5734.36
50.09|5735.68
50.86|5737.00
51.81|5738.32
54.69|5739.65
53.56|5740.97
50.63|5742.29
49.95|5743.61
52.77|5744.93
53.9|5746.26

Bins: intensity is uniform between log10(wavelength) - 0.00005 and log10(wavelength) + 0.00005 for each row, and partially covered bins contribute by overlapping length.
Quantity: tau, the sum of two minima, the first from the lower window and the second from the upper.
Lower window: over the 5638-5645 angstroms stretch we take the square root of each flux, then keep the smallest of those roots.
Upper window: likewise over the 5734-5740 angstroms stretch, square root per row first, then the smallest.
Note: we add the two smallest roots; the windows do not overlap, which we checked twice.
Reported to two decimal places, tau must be 13.88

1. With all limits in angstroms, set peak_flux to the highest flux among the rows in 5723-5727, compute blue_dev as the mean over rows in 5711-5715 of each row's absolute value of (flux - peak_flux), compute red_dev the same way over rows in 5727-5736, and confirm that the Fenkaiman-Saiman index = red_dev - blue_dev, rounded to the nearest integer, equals 0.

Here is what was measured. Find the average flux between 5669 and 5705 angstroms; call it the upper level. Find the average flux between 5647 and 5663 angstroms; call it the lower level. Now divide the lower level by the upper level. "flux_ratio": 0.985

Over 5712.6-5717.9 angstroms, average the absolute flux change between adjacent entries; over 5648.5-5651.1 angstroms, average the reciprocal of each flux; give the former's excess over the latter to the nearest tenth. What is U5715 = 1.5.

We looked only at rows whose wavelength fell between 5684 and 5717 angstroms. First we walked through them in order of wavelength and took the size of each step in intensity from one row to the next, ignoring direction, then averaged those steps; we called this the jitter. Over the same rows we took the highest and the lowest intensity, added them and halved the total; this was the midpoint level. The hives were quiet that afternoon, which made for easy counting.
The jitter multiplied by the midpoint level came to 123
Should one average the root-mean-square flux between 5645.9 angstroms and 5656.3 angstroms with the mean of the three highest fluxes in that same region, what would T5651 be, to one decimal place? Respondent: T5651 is 51.5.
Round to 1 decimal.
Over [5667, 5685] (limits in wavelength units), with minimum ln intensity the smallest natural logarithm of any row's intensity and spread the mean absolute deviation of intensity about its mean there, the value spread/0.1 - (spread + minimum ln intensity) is 14.1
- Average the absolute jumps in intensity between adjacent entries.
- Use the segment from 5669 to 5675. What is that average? 0.9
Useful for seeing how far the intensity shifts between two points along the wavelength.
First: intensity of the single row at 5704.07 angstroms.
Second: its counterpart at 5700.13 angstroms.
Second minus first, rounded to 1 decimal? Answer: 1.4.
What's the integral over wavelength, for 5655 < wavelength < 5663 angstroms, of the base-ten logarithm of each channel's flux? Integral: 13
